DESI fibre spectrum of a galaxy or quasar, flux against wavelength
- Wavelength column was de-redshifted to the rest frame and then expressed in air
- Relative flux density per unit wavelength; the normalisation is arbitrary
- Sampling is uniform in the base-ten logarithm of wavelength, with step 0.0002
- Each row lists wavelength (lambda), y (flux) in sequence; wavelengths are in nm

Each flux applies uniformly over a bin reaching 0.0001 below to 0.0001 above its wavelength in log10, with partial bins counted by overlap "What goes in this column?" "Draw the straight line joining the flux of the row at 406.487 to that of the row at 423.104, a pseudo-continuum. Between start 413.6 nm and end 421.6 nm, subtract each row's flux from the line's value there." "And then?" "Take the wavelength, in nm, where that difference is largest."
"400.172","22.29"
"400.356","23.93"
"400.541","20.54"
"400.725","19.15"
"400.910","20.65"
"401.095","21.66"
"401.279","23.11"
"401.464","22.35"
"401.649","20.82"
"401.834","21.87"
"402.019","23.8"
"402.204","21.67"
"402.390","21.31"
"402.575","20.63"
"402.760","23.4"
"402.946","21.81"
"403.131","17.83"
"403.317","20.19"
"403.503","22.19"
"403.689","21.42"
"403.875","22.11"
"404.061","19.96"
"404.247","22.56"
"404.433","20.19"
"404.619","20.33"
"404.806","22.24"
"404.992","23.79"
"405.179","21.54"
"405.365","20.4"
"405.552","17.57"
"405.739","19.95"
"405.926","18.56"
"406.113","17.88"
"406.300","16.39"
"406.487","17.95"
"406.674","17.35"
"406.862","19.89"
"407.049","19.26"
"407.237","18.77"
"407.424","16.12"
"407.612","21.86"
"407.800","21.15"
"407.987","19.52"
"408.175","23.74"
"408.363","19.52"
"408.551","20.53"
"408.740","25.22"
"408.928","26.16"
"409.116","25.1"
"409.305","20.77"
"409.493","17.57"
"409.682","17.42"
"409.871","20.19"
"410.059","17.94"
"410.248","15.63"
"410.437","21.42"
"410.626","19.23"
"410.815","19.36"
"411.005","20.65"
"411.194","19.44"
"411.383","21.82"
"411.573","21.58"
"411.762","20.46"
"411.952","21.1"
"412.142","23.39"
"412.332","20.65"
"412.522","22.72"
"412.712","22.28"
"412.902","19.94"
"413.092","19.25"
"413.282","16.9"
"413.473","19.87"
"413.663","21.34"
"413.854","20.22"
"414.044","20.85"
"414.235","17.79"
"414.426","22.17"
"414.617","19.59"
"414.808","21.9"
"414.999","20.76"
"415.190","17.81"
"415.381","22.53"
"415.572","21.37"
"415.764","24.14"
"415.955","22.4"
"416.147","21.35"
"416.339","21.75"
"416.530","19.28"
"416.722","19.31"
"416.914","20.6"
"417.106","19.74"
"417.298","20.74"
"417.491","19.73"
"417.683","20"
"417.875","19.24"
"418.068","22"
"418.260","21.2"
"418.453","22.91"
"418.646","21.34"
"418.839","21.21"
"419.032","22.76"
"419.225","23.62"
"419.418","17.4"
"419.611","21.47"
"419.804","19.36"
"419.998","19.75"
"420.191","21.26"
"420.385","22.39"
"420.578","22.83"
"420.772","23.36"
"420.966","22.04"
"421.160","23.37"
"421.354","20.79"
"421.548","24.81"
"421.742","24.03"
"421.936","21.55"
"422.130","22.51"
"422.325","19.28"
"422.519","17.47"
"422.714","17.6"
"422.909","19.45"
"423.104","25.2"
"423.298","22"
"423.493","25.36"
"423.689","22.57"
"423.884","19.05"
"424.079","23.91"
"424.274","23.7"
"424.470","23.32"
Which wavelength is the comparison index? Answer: 419.418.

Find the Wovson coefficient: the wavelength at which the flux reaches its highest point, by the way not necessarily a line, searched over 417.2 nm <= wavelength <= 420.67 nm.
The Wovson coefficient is 419.225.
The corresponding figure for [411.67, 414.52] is 412.142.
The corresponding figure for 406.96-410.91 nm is 408.928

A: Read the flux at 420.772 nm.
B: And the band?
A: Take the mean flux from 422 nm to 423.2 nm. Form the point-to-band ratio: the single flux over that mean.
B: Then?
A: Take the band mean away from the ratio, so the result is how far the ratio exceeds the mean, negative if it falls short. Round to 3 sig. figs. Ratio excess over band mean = -19.1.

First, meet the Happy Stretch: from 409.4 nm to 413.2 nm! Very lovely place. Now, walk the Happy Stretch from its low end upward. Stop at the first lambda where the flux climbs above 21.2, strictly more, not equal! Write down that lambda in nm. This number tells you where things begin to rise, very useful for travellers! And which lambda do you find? 410.437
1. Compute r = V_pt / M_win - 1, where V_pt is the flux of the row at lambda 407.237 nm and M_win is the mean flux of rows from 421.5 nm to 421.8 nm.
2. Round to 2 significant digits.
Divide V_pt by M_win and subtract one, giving -0.23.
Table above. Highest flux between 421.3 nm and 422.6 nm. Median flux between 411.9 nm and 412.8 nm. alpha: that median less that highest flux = -2.5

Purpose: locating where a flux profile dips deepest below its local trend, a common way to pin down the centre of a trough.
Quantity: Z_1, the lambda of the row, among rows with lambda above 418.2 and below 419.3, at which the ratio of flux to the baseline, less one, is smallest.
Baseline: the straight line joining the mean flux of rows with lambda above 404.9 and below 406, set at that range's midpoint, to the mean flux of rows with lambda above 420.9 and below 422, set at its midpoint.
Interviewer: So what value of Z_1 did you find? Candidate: 418.839 nm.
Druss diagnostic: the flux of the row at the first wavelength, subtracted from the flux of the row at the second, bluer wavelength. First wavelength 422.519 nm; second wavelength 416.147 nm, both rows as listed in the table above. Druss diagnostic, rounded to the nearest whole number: 4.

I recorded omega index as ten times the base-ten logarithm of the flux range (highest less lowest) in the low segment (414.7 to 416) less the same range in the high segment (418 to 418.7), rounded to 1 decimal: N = 6.6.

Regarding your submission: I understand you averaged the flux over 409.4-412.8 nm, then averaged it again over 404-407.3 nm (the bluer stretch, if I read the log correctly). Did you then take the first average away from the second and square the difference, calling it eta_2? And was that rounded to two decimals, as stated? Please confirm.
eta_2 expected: 0.21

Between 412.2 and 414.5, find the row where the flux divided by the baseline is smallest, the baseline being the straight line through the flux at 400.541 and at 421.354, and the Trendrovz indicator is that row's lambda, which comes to 413.282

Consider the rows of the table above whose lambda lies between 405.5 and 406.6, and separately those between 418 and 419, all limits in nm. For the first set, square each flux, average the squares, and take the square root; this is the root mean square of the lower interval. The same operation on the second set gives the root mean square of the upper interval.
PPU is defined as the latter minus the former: 3.7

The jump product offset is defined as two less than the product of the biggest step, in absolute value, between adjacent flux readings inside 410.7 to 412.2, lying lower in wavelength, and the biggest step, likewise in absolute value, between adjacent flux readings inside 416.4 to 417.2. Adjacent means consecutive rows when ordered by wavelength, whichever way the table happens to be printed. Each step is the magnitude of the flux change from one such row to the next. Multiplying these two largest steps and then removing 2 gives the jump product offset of 1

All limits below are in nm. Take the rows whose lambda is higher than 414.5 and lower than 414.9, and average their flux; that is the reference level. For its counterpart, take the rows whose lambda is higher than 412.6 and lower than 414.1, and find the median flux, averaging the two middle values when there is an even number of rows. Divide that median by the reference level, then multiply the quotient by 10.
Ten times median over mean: 9.7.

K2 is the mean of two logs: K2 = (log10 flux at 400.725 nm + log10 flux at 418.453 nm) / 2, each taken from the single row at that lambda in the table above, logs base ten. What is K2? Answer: 1.32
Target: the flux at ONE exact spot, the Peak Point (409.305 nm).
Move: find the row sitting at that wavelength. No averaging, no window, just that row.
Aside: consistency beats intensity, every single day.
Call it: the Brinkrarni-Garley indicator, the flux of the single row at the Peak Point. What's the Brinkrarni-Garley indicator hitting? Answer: 20.77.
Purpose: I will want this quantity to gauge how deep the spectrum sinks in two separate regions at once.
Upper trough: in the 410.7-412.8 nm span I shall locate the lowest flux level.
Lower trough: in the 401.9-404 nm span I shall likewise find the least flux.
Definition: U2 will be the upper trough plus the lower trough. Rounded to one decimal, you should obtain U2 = 37.2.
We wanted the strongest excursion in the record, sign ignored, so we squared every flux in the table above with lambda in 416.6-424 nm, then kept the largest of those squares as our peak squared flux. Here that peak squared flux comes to 643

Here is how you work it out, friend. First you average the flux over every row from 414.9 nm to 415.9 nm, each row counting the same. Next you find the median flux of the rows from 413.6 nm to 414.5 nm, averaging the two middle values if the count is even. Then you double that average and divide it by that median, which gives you 2.05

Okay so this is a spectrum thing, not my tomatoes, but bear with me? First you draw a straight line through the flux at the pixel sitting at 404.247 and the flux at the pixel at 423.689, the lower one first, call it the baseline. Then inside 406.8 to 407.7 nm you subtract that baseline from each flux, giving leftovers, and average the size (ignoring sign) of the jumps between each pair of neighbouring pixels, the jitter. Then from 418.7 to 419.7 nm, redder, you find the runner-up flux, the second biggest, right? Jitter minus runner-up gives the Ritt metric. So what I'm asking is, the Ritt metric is -20.4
